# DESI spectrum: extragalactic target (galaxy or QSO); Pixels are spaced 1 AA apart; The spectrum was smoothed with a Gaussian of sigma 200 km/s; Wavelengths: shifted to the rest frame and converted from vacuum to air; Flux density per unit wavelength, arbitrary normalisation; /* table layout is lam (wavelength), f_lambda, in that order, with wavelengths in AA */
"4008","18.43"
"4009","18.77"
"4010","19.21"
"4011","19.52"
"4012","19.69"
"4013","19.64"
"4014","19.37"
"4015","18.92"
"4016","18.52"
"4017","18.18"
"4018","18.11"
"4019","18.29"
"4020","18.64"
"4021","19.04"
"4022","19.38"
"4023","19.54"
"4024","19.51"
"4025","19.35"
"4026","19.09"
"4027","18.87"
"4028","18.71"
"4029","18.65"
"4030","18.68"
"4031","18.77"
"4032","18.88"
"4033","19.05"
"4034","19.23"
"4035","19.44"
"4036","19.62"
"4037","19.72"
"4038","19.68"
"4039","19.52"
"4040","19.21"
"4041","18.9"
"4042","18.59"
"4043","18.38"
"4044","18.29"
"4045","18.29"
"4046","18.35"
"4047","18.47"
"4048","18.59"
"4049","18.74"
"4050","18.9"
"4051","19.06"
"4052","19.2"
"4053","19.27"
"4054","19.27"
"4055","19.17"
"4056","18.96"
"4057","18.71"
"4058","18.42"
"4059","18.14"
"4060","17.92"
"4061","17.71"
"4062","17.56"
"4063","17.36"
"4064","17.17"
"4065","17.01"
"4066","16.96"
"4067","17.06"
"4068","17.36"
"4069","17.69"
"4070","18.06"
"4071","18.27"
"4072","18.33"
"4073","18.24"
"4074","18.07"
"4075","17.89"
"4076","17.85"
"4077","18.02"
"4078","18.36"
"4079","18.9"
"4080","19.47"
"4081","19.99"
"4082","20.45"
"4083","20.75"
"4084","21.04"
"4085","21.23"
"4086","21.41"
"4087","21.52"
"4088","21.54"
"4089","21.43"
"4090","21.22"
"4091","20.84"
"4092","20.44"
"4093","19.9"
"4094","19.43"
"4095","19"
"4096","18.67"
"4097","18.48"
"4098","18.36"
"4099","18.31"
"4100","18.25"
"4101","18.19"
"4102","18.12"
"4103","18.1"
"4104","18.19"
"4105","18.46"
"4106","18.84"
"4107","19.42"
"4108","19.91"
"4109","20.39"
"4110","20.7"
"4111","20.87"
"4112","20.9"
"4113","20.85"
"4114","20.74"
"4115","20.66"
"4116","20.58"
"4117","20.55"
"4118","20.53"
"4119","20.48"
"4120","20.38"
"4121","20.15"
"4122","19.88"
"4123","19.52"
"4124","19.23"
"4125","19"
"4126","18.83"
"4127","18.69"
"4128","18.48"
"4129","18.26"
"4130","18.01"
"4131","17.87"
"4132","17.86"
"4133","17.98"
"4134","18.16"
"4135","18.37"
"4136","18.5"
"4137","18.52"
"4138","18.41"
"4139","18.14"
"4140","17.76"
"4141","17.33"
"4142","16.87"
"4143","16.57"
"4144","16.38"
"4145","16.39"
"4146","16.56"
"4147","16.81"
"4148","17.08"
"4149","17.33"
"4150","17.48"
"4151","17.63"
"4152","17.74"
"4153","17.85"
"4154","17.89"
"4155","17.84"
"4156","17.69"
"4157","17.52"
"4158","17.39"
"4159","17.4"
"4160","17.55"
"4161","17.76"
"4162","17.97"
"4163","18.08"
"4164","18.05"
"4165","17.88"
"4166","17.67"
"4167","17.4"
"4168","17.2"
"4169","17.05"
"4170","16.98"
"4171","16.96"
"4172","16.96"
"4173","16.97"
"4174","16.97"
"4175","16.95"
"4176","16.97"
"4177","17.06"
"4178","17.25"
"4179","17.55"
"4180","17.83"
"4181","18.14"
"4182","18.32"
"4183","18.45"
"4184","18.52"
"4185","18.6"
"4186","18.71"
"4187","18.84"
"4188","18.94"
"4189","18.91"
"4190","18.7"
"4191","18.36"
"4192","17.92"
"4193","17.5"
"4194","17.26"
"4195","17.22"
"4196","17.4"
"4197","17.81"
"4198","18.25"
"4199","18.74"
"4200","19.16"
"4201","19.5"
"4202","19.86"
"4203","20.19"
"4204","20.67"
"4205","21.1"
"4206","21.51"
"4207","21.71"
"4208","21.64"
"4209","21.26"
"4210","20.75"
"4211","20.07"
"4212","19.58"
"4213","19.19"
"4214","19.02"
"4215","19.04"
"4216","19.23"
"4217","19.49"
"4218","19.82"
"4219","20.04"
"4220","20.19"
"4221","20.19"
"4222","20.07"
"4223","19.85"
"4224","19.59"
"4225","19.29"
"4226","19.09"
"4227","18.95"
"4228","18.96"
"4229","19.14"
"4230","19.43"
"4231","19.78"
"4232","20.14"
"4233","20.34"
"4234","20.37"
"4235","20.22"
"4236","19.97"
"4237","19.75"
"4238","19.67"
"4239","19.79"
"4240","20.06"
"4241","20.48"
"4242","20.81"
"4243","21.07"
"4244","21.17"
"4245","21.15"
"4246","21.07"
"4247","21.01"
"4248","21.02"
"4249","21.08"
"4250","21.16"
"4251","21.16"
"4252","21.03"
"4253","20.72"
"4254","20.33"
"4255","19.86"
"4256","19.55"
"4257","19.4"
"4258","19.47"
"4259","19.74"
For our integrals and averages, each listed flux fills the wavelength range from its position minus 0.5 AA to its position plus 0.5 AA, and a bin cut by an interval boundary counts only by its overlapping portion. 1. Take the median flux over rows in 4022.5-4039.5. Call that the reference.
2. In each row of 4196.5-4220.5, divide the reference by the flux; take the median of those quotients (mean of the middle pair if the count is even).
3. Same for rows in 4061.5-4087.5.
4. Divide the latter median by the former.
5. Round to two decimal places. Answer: 1.09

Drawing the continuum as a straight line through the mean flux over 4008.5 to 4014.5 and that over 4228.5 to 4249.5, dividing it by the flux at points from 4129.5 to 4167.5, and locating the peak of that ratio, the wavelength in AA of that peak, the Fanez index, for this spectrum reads 4144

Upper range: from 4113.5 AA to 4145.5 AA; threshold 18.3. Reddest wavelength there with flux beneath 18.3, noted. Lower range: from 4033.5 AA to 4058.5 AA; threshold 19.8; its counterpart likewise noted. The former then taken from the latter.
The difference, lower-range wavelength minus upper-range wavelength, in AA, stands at -87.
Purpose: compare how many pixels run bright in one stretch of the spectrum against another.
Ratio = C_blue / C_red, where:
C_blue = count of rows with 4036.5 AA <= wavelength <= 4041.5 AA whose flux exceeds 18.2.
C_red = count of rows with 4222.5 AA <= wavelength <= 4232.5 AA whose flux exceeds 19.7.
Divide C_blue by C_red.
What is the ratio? 1.7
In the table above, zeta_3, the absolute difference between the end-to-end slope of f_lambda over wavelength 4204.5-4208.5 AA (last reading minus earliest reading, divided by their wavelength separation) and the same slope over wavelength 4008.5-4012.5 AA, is 0.1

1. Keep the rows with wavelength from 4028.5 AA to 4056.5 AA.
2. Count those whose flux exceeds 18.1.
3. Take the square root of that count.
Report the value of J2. 5.3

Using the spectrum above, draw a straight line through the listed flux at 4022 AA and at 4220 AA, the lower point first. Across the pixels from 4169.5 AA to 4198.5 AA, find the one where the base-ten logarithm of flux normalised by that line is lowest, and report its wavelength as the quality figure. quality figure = 4175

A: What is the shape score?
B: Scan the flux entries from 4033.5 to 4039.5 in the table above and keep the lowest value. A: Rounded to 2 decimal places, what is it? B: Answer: 19.23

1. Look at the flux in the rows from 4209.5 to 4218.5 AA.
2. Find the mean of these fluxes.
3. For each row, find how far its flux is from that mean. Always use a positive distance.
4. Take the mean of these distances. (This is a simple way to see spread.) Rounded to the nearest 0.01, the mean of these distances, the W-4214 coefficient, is 0.43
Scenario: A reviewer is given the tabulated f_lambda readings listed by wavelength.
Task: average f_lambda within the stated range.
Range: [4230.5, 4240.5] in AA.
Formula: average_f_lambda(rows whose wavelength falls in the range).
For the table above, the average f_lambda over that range 20.0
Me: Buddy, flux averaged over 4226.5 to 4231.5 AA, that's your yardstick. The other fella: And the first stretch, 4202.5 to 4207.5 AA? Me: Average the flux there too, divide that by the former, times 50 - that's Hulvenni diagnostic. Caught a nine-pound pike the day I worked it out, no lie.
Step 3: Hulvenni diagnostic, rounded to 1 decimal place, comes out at 54.6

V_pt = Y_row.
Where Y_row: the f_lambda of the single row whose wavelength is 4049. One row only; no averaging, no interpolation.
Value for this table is 18.74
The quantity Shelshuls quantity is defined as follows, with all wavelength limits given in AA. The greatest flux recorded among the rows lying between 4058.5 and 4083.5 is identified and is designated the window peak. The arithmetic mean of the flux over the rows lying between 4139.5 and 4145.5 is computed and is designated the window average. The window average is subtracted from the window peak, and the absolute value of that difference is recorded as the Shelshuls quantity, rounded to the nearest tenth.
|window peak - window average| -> 3.9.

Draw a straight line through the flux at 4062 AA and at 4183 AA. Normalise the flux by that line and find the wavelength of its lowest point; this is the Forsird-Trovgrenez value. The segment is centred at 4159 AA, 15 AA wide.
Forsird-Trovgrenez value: 4158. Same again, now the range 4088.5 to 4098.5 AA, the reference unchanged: 4098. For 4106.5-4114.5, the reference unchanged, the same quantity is 4107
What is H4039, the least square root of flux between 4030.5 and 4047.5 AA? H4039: 4.28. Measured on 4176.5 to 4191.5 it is 4.13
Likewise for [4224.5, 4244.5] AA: 4.35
